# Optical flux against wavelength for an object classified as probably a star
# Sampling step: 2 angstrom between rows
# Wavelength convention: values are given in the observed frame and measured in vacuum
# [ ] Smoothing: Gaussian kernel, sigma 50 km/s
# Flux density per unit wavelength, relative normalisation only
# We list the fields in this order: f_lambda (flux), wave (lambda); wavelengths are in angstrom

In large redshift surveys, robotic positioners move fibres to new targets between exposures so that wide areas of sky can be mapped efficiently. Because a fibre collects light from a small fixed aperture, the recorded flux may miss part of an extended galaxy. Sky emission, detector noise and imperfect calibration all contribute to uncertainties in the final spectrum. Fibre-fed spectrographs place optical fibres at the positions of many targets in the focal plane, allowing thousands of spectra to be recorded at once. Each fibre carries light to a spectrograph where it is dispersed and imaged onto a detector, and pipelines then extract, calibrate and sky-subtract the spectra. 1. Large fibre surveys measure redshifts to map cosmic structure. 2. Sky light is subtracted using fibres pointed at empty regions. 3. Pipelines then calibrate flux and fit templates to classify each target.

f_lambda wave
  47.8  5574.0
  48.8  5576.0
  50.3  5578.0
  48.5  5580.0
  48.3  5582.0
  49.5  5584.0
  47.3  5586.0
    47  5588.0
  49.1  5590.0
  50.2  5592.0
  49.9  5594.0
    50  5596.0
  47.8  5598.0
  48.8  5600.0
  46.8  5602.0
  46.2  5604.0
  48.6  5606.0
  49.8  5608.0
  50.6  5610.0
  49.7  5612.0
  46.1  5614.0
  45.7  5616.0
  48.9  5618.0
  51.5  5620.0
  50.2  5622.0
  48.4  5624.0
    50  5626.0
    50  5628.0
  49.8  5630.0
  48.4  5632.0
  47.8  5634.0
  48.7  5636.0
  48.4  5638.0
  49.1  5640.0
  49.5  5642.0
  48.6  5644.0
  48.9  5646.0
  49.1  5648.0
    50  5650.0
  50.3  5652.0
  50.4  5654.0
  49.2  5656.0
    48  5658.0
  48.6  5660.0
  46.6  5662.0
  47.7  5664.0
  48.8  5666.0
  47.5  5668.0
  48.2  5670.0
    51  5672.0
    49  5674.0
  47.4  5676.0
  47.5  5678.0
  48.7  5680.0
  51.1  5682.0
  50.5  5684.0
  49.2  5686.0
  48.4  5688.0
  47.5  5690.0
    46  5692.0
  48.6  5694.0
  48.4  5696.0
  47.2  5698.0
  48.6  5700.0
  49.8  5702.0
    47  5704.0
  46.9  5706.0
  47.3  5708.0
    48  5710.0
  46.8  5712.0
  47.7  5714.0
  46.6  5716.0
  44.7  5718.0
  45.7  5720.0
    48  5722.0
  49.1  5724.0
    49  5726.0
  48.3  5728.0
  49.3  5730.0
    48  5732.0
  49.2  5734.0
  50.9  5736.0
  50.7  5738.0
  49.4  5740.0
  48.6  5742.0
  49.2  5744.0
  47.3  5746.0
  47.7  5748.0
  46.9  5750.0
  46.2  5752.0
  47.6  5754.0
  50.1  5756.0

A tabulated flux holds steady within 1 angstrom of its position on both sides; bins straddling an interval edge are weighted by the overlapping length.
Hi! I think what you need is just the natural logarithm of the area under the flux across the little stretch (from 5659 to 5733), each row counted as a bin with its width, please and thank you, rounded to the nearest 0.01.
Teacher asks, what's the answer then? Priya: 8.18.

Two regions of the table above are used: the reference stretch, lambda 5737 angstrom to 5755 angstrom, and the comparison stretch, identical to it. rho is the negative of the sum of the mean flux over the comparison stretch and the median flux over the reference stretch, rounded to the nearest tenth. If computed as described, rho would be -95.9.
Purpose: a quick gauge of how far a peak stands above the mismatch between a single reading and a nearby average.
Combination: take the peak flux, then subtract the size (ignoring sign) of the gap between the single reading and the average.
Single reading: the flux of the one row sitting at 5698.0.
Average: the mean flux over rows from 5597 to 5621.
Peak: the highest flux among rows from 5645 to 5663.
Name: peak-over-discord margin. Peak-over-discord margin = 49.2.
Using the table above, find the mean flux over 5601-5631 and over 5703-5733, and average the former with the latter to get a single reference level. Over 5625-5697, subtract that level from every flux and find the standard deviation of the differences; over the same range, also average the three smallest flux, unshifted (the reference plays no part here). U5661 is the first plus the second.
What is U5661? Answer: 47.8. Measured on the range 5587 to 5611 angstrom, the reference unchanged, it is 48.1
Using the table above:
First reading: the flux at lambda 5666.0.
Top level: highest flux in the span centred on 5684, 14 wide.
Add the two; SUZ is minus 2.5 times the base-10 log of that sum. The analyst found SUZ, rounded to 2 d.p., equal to -5.00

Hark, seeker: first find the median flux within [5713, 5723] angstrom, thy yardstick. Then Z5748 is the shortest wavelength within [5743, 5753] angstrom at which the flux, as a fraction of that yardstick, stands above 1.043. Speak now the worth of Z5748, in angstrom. 5744.0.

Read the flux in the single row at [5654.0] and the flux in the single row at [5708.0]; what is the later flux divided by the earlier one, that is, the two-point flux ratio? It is 0.94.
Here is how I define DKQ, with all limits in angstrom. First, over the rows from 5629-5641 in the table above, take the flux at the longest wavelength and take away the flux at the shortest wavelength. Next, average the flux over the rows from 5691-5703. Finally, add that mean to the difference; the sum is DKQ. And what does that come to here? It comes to 47.4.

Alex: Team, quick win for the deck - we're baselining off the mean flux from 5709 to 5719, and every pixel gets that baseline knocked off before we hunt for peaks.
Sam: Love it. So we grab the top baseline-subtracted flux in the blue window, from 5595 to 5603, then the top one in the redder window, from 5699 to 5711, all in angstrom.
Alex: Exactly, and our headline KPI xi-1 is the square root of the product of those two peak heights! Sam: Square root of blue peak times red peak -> 3.1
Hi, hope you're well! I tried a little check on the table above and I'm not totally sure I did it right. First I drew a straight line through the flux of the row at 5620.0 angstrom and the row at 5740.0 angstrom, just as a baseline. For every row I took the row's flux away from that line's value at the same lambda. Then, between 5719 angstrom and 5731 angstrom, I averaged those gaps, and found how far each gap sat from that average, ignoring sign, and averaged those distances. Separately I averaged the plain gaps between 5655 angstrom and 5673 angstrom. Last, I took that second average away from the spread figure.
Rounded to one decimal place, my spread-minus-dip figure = -1.4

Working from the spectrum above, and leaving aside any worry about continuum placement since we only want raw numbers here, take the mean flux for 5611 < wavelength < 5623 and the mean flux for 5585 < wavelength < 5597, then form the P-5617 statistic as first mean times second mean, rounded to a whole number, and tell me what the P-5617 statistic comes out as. 2381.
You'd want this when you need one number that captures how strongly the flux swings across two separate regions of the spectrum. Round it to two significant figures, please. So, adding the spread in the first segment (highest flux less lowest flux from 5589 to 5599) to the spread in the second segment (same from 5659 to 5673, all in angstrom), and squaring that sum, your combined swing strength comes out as 46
